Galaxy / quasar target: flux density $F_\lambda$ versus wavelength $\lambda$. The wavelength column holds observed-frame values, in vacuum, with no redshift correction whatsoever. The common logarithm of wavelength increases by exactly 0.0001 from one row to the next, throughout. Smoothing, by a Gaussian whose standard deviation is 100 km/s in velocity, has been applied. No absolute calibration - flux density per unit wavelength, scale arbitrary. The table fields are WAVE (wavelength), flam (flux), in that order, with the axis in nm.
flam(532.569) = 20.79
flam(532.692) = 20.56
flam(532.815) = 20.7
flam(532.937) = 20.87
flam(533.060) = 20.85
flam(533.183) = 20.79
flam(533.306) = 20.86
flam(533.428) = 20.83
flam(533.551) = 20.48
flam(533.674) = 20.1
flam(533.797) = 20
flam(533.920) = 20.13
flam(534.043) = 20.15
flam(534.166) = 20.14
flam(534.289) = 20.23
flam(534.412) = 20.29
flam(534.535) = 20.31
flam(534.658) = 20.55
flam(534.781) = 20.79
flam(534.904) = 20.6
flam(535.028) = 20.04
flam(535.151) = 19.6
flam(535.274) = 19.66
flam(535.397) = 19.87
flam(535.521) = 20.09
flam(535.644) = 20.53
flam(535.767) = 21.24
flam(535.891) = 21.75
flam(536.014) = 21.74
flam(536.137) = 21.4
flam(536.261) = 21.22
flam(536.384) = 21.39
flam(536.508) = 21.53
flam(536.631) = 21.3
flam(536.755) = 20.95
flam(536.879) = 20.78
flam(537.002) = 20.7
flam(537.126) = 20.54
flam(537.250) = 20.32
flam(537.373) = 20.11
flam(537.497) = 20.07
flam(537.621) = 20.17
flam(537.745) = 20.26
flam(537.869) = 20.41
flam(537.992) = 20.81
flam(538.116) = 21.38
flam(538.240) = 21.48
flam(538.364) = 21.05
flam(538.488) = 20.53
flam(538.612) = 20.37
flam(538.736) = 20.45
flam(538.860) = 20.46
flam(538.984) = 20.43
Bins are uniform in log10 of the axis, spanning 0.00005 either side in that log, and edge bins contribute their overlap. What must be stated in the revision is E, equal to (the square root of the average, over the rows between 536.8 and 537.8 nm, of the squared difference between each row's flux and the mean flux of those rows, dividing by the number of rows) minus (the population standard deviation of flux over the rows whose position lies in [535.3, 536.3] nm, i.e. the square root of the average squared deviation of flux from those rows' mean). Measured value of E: -0.43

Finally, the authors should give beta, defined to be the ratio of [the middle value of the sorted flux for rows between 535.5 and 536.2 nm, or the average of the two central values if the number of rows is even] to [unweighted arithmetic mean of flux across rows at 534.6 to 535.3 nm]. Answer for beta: 1.06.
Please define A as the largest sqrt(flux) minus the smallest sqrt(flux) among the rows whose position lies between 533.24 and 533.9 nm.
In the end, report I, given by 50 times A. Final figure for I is 5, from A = 0.10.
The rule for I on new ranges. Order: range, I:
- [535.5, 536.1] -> 9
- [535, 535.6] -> 3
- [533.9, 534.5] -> 1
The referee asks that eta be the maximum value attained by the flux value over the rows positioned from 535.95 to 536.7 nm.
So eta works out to 21.74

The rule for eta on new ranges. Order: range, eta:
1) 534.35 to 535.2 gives 20.79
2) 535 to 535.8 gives 21.24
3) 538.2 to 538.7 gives 21.48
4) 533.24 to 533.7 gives 20.86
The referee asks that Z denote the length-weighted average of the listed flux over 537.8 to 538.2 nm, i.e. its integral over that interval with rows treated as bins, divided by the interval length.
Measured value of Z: 20.9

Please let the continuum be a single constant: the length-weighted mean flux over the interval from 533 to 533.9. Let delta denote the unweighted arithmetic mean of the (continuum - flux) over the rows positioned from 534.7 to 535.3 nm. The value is 0.4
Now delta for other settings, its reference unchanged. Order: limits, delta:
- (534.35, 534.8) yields 0.1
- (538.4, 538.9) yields 0.1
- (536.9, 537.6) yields 0.2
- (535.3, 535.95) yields -0.2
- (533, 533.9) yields 0.0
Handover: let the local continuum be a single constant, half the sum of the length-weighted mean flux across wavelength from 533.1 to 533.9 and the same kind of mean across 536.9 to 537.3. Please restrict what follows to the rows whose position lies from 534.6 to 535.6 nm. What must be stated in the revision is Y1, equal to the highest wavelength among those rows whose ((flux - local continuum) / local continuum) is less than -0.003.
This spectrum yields 535.521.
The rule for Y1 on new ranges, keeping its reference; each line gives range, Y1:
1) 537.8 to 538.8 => 538.736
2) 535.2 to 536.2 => 535.521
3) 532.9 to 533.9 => 533.797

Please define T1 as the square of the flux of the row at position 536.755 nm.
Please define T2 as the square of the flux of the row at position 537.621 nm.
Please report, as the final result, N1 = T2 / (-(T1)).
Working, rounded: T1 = 439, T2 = 407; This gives -0.93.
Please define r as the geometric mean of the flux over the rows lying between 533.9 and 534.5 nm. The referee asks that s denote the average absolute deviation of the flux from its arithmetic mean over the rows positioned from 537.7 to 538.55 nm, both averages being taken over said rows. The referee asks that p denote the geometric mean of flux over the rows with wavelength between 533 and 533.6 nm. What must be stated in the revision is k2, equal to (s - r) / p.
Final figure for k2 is -0.95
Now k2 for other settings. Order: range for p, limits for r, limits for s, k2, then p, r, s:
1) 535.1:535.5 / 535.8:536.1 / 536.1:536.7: -1.10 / 19.7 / 21.7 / 0.1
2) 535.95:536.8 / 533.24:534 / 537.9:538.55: -0.94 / 21.4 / 20.4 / 0.3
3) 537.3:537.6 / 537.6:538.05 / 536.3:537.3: -1.00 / 20.1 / 20.4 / 0.4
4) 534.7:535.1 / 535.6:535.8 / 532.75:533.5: -1.02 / 20.5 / 20.9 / 0.0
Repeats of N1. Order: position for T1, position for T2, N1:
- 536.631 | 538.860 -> -0.92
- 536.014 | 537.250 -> -0.87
